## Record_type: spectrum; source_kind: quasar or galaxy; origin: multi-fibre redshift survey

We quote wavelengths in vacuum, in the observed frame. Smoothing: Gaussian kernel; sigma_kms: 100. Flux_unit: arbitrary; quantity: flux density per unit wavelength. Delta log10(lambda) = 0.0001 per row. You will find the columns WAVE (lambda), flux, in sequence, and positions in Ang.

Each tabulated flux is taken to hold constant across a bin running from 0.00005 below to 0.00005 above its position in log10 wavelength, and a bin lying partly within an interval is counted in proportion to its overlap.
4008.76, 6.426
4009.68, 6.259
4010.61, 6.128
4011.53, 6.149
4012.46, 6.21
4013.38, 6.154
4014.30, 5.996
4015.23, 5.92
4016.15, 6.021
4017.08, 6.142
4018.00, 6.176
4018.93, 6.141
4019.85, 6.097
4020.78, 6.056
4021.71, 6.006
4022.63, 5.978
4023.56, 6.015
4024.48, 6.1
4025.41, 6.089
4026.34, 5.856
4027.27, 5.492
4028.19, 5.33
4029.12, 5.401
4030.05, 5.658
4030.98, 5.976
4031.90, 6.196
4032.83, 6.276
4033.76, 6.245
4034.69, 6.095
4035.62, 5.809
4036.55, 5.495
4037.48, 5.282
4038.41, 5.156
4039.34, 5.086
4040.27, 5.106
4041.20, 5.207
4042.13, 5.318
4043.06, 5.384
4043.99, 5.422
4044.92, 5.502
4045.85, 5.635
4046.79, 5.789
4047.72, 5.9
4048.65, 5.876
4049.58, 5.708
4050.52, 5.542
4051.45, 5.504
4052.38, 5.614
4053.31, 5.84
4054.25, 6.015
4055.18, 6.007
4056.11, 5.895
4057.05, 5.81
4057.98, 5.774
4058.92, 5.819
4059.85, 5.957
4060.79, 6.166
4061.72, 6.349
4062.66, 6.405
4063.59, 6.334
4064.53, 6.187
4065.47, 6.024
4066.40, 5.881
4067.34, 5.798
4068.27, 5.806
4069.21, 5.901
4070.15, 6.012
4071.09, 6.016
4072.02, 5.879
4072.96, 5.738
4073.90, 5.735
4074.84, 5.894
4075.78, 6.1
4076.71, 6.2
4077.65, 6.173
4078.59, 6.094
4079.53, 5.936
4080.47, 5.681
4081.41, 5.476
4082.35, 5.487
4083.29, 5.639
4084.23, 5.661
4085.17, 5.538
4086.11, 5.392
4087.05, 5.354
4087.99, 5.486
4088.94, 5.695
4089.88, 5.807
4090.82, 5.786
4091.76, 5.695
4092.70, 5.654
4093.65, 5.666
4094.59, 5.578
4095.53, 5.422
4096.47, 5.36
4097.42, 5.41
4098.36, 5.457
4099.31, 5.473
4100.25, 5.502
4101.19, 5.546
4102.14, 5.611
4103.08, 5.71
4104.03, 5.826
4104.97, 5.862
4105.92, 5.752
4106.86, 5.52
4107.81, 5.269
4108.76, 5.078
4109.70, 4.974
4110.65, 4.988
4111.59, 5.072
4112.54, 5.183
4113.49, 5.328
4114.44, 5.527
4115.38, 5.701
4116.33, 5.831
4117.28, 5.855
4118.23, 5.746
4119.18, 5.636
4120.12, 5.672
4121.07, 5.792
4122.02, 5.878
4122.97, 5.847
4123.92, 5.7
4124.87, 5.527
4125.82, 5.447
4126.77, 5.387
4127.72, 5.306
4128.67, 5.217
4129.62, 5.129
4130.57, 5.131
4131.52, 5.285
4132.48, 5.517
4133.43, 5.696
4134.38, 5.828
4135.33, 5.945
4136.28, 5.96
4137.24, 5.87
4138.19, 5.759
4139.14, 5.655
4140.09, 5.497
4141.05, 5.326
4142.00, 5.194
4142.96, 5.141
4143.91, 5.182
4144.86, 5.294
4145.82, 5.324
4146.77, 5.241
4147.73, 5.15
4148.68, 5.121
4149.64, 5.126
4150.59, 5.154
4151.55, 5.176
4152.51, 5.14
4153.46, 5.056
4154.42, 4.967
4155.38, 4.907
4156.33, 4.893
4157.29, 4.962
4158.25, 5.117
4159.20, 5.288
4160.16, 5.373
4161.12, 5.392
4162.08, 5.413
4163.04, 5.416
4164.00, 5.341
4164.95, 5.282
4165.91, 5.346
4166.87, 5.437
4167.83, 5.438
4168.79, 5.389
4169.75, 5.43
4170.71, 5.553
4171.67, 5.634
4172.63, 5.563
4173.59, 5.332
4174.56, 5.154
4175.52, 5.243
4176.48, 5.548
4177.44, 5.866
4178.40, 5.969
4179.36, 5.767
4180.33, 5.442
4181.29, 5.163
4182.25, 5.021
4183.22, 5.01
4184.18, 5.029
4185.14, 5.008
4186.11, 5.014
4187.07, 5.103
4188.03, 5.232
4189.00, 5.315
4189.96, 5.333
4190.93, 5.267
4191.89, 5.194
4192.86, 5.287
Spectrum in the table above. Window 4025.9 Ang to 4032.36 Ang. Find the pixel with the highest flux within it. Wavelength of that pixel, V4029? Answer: 4031.90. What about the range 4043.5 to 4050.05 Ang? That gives 4047.72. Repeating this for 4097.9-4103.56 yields 4103.08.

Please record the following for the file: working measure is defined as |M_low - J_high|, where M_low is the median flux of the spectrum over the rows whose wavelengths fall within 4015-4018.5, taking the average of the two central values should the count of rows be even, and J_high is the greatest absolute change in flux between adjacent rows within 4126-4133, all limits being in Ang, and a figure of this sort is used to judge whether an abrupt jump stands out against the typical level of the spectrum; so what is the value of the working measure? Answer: 5.8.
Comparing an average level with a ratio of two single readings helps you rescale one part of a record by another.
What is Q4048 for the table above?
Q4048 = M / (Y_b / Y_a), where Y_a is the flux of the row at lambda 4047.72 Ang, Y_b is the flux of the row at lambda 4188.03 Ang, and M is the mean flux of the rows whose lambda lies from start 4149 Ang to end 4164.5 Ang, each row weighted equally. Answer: 5.83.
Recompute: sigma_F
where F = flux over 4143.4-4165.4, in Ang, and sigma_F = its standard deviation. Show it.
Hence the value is 0.16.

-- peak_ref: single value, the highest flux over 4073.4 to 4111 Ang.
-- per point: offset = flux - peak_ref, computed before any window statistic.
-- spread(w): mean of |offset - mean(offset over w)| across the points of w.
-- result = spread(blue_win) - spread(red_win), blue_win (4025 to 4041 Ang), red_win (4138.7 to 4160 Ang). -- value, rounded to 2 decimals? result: 0.24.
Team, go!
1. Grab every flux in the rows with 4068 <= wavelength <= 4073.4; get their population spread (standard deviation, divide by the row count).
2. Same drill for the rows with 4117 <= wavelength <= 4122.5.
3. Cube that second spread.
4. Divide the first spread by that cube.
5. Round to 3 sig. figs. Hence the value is 145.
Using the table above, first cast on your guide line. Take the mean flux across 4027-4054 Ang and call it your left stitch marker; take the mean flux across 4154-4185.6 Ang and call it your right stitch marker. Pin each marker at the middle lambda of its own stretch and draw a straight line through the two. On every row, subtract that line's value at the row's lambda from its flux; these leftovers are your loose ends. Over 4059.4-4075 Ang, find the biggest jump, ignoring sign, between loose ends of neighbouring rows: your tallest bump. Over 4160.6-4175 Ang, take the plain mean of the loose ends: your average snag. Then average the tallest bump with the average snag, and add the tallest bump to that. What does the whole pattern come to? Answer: 0.356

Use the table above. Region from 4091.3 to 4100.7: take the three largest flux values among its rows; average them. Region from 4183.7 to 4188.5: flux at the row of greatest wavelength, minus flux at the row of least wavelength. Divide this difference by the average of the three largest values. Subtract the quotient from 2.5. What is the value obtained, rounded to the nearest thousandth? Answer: 2.464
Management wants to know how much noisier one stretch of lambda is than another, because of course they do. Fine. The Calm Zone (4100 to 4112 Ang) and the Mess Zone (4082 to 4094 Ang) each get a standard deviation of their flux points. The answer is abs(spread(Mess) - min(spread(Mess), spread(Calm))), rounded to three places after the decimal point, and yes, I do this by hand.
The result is 0.000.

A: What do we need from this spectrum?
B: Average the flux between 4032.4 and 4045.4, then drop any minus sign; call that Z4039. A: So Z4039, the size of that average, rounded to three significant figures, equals 5.53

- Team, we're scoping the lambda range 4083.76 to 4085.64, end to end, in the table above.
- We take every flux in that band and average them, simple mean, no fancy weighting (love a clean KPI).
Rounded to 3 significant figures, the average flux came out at 5.60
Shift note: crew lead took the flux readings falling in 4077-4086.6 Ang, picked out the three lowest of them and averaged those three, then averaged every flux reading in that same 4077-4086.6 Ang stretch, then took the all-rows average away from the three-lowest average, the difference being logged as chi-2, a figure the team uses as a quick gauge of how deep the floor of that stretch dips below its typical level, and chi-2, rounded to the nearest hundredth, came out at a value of -0.26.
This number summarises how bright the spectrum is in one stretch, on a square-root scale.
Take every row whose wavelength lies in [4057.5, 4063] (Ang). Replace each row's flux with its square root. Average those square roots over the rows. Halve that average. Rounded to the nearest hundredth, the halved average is 1.23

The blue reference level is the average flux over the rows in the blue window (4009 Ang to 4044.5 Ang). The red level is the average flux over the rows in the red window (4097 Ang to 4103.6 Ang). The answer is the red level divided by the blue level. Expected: 0.949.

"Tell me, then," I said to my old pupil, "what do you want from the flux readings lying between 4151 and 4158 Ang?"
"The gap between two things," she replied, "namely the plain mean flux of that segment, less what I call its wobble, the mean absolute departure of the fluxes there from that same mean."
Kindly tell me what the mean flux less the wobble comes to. 4.92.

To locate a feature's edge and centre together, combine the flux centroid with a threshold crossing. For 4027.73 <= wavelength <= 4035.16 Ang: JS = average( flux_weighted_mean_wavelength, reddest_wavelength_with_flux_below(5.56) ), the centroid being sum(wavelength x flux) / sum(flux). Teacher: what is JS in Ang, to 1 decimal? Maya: 4030.3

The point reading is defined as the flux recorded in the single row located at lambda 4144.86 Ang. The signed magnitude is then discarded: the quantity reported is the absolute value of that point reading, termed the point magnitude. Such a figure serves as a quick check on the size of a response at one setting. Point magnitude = 5.29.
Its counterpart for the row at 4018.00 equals 6.18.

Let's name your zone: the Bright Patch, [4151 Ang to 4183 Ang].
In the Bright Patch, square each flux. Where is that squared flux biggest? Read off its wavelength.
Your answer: 4178.40 Ang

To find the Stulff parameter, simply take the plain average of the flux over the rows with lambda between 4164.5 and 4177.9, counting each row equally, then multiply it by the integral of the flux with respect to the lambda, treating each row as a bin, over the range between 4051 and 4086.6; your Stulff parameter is 1141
